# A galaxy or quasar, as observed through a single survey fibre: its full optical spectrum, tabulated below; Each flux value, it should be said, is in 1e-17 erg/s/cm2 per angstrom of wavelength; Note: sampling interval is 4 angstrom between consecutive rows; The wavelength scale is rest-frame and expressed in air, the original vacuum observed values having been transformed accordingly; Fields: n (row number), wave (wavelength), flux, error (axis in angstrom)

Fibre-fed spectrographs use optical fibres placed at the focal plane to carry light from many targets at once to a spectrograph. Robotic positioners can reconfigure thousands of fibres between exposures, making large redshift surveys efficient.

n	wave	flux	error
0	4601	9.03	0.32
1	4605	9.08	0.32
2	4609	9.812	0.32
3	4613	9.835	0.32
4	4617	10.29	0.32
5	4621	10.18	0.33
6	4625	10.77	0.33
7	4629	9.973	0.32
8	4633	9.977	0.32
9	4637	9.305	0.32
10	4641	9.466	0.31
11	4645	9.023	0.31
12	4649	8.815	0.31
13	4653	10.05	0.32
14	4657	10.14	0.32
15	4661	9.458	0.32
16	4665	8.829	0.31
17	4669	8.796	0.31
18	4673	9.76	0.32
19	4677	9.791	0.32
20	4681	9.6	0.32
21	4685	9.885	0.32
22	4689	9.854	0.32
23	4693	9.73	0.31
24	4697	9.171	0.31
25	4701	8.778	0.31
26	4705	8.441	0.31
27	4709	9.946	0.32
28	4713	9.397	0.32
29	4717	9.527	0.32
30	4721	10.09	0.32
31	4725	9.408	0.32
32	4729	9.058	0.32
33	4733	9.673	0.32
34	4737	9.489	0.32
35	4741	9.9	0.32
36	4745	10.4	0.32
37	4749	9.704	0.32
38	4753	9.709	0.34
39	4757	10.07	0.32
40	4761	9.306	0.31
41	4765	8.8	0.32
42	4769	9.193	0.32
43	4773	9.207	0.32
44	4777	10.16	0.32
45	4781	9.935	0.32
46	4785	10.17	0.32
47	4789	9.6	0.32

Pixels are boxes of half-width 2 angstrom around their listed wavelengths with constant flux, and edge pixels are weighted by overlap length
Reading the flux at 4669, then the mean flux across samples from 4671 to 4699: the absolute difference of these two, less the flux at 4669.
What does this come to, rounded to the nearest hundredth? -7.91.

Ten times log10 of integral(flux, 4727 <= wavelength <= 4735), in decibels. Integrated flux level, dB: 19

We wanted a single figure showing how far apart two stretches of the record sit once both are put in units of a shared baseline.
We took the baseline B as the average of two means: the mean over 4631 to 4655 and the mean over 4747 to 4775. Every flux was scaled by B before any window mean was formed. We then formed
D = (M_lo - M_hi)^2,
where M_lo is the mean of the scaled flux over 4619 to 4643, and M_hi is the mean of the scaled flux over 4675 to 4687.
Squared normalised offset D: 0.0004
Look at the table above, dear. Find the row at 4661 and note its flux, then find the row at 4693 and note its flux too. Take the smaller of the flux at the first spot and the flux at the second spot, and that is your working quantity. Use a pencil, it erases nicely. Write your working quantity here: 9.46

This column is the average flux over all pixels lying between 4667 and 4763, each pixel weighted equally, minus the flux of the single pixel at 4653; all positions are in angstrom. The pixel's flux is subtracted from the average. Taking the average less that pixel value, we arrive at -0.49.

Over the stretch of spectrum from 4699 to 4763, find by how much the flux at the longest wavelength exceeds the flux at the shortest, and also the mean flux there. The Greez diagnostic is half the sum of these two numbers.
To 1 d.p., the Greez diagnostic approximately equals 5.0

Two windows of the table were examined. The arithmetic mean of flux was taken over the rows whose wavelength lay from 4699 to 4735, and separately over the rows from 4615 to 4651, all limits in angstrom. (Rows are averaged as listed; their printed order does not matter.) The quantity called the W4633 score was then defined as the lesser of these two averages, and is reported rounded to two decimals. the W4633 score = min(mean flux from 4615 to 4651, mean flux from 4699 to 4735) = 9.37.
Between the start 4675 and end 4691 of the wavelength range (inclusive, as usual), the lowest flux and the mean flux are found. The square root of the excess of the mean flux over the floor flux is 0.43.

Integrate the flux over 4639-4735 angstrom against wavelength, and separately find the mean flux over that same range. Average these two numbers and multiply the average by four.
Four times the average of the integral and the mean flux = 1832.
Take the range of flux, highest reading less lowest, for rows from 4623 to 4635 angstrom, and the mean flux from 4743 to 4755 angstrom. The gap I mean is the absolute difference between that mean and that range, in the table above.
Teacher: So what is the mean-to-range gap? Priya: 9.1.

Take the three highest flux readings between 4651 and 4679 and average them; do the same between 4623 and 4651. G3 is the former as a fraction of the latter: 0.98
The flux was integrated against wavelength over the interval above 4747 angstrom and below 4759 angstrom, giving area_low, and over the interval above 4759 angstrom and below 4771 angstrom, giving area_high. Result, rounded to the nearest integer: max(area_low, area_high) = 118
